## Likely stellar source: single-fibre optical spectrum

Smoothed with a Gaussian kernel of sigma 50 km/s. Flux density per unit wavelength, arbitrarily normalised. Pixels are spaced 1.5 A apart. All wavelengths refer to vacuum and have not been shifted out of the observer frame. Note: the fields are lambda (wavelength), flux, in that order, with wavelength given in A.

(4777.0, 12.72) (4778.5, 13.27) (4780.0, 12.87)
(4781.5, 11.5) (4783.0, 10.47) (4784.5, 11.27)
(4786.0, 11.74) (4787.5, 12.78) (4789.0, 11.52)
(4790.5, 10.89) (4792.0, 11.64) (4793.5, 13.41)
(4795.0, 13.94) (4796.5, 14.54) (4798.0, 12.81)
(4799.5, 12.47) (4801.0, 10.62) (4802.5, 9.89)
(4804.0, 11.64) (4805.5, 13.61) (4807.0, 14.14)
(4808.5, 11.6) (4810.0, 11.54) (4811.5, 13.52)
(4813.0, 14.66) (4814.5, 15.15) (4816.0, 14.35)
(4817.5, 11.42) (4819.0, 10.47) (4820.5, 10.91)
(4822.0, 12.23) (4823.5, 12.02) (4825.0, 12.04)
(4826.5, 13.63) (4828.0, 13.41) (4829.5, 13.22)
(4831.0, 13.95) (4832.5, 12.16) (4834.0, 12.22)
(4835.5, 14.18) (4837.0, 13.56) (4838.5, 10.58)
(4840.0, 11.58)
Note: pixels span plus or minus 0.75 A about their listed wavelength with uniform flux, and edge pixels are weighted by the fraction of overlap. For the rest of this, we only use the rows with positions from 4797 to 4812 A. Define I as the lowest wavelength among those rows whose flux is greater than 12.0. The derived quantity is 4798.0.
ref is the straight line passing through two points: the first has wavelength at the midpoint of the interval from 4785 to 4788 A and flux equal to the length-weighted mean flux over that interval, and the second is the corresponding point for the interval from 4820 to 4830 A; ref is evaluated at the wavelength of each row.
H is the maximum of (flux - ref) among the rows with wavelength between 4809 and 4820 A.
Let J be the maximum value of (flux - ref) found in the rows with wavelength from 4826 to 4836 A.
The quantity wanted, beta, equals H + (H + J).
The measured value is 7.0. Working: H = 2.7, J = 1.6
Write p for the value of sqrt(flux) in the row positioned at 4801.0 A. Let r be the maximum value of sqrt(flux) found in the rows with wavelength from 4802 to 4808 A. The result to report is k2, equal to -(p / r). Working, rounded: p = 3.3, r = 3.76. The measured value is -0.87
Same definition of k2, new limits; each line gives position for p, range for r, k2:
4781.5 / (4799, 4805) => -0.96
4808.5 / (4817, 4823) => -0.97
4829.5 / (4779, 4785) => -1.01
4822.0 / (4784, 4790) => -0.98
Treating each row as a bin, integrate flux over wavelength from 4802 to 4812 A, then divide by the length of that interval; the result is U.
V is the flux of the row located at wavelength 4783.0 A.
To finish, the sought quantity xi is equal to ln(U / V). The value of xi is 0.16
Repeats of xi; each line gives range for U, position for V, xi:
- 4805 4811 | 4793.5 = -0.05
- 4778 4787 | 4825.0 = -0.02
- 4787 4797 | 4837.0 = -0.07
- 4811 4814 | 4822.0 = 0.15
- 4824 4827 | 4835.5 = -0.11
